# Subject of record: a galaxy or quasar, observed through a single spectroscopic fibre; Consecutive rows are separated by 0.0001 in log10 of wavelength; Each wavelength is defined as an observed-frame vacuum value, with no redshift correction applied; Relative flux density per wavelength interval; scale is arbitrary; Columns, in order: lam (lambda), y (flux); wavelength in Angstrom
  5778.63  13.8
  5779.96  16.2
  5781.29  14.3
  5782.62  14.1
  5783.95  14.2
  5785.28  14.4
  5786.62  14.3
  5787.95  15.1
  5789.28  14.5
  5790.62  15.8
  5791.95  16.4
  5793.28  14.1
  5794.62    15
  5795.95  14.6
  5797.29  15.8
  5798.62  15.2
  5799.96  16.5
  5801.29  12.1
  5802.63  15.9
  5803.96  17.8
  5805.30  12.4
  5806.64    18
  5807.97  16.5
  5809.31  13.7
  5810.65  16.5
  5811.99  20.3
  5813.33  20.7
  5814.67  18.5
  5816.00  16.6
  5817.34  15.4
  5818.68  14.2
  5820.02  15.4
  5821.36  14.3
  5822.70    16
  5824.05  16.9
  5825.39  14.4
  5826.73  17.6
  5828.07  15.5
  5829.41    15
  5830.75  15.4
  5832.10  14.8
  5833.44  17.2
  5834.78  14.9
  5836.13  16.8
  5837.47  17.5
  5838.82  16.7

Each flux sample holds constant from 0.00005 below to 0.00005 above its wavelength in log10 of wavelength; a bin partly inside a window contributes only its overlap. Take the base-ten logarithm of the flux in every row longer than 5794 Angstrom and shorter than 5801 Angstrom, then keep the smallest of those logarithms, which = 1.16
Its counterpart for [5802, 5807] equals 1.09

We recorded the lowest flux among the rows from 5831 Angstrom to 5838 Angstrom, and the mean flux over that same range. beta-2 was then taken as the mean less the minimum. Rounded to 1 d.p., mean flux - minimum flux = 1.4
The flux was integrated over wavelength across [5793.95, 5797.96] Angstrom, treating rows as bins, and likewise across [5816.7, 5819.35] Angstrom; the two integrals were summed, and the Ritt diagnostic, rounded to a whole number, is 100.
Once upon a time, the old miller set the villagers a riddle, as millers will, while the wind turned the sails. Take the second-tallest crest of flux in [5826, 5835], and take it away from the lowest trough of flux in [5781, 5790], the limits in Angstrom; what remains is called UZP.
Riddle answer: -3.1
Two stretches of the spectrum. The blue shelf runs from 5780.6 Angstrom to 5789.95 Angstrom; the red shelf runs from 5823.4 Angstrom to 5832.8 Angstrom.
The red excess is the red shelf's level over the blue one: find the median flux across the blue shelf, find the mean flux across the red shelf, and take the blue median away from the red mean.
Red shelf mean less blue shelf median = 1.4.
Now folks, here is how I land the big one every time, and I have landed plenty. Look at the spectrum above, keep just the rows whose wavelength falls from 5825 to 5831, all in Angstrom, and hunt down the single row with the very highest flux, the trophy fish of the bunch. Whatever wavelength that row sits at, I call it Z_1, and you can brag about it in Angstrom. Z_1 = 5826.73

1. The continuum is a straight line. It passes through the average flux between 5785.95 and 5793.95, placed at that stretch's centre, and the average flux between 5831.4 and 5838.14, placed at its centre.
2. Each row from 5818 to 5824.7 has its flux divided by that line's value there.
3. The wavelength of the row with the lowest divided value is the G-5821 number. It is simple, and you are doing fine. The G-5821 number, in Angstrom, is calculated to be 5818.68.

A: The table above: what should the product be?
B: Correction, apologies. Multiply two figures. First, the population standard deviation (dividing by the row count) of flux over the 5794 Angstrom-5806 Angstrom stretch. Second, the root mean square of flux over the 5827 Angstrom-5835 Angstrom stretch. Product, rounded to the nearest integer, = 27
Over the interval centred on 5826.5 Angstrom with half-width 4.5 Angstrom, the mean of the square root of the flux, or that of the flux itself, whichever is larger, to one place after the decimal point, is 15.8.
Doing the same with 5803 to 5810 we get 15.7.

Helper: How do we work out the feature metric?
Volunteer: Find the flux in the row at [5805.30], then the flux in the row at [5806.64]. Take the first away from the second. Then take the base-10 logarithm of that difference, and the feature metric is 0.75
